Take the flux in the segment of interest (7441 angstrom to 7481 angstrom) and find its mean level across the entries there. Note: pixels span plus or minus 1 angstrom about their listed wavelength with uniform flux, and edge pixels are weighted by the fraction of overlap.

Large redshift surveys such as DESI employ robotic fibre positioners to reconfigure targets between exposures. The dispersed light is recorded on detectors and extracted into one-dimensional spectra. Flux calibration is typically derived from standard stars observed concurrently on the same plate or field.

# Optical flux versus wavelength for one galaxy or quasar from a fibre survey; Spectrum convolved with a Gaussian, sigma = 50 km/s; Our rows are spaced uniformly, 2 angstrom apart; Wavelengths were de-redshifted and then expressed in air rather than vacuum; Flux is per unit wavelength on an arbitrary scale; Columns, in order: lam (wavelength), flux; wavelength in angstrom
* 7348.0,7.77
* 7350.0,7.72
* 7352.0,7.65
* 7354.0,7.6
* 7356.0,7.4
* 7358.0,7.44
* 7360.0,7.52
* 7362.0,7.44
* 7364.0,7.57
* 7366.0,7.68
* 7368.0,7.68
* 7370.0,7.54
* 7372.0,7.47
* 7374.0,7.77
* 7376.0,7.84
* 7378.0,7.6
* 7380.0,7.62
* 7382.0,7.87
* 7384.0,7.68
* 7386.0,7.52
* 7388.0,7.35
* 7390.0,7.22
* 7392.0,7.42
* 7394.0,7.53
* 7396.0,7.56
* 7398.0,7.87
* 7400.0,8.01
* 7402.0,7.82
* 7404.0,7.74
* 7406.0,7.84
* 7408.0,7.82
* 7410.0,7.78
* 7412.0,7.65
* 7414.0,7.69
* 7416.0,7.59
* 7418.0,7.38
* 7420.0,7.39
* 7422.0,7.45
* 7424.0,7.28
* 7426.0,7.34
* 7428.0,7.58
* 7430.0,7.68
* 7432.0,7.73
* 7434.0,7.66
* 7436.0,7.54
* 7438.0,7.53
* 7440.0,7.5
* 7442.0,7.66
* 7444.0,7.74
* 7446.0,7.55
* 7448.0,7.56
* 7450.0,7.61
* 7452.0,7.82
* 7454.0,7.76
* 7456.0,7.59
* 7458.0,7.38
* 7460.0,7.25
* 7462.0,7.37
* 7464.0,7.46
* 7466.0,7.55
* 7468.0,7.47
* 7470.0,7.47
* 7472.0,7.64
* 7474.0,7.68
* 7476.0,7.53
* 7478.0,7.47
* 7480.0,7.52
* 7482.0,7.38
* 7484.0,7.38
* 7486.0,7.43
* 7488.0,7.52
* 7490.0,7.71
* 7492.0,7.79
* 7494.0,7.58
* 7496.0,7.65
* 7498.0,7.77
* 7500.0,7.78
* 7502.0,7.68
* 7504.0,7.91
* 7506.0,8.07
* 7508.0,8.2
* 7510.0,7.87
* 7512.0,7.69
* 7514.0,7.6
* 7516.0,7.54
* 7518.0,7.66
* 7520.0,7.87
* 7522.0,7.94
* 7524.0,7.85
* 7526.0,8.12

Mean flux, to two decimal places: 7.55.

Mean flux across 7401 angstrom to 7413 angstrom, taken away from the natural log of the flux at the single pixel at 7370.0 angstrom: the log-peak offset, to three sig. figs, -5.75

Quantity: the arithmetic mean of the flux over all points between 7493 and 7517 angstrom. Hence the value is 7.78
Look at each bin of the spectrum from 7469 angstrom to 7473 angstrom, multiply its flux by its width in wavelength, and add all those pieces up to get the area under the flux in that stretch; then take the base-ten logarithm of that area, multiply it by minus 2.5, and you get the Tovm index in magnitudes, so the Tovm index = -3.70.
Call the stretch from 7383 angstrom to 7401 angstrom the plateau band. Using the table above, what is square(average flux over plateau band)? 57.4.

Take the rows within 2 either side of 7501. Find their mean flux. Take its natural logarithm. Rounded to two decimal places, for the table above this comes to 2.05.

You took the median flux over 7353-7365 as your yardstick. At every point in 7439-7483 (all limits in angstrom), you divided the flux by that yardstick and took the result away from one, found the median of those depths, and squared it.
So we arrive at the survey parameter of 0.0001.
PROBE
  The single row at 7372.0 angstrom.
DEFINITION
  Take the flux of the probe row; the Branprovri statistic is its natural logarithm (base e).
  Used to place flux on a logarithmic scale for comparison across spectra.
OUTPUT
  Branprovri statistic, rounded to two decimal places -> 2.01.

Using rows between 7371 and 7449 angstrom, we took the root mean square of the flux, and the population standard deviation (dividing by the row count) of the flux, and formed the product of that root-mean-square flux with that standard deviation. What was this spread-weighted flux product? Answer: 1.36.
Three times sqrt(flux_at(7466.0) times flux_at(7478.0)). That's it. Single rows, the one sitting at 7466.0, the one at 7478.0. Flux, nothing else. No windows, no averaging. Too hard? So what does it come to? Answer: 22.5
